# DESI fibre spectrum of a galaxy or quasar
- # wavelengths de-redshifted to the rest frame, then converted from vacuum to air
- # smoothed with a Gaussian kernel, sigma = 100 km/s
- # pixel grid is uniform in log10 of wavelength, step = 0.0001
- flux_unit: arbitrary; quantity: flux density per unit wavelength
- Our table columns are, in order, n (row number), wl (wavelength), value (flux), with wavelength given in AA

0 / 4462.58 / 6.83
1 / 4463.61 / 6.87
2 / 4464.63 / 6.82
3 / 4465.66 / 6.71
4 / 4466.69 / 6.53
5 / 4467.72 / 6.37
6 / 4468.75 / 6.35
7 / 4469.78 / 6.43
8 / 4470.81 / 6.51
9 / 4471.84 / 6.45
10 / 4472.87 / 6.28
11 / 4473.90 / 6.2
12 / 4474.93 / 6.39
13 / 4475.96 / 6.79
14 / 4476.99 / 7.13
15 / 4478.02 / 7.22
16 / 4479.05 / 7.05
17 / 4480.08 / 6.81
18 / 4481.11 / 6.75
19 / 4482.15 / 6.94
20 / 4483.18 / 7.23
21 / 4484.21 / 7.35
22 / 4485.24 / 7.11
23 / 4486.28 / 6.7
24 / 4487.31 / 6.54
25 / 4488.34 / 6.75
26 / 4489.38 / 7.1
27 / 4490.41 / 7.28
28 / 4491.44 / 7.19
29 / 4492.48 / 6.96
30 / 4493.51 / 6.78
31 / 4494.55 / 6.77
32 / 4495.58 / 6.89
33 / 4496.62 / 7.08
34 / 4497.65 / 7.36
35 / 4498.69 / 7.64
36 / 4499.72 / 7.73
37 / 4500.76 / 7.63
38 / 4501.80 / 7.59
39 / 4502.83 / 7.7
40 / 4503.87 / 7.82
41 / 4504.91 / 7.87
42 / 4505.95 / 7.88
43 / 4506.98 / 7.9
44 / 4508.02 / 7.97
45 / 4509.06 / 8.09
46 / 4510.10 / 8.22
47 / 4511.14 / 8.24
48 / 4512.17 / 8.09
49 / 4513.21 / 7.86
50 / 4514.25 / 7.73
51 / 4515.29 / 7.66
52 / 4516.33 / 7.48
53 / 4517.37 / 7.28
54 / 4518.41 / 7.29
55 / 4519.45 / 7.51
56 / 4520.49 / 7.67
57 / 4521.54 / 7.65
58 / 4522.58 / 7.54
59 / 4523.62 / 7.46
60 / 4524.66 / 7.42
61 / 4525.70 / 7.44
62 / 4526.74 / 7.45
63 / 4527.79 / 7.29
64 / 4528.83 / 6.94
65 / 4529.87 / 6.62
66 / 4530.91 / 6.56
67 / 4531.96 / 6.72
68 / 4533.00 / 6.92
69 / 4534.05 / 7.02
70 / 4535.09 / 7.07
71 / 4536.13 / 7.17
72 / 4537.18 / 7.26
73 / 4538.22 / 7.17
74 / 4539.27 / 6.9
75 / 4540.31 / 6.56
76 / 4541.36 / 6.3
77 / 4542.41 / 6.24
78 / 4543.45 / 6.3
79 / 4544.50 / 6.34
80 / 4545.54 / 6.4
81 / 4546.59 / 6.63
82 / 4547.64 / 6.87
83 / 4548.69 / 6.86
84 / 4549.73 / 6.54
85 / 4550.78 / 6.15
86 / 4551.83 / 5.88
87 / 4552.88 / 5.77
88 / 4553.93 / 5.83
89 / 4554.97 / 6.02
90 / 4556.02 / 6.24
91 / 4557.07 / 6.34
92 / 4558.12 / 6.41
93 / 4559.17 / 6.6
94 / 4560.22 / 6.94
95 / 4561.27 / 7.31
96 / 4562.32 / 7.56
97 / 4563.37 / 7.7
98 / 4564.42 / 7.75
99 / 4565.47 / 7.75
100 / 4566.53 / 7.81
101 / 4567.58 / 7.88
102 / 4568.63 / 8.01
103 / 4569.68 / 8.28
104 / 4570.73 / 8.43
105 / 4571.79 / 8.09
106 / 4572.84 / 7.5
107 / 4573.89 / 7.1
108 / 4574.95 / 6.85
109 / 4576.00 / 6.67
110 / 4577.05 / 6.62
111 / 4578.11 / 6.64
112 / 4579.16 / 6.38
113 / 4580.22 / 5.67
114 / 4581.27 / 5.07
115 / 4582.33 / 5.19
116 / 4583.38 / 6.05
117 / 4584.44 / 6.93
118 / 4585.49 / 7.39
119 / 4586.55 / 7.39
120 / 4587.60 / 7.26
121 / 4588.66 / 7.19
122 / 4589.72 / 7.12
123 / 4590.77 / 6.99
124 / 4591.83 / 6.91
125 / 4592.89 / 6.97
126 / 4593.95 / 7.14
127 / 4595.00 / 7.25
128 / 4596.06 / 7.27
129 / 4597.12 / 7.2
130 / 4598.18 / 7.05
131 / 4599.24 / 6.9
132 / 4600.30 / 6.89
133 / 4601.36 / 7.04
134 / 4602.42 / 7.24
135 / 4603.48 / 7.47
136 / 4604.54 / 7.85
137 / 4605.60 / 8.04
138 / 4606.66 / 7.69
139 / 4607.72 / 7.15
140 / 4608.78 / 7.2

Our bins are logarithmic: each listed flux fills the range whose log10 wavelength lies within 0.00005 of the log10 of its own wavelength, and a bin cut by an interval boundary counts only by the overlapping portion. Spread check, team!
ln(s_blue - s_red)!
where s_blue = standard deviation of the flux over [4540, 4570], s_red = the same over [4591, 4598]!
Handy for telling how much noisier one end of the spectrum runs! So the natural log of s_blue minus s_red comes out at -1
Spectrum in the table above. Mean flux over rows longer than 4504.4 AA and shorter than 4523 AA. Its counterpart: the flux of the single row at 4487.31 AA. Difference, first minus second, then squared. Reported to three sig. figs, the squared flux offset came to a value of 1.52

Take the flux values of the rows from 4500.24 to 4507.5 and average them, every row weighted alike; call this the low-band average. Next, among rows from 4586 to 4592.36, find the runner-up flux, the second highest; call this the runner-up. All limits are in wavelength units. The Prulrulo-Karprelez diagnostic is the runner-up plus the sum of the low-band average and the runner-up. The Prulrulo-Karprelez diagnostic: 22.3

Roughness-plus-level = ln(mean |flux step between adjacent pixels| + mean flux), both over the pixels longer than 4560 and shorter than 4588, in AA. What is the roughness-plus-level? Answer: 2.00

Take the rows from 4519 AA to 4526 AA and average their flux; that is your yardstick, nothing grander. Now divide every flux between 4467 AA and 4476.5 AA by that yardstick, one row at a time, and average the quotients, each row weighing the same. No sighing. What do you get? 0.85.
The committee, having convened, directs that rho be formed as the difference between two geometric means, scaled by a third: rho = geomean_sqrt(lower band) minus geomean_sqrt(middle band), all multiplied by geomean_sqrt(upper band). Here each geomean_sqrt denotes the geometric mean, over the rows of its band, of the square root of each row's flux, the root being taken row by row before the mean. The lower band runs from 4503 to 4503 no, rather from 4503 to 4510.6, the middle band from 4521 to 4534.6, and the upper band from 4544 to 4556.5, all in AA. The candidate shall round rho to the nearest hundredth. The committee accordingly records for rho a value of 0.37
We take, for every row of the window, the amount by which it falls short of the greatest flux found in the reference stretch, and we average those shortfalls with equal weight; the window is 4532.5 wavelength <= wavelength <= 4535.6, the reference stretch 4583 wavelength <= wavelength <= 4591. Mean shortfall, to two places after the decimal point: 0.39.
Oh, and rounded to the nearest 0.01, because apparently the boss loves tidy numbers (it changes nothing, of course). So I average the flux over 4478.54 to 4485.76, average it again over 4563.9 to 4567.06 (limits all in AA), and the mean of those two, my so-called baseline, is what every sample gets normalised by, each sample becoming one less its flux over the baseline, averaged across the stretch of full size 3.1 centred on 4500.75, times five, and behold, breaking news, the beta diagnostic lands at -0.17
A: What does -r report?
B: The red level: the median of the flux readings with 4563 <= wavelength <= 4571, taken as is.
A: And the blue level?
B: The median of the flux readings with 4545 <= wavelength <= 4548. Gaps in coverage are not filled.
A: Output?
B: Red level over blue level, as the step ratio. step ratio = 1.18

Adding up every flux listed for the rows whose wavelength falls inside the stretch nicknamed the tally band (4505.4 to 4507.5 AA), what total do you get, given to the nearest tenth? 15.8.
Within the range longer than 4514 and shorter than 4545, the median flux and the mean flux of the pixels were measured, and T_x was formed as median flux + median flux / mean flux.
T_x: 8.2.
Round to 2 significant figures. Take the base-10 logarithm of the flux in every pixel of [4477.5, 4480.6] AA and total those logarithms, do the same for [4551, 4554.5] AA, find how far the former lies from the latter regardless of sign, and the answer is 0.24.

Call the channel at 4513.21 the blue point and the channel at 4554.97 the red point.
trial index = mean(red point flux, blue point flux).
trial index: 6.94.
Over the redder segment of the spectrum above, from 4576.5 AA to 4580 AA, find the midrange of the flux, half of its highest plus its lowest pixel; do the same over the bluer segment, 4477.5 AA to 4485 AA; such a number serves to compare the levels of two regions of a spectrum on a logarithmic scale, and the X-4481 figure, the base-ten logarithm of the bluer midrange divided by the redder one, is 0.03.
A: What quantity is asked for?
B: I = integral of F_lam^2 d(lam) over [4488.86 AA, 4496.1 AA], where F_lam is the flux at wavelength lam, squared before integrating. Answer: 355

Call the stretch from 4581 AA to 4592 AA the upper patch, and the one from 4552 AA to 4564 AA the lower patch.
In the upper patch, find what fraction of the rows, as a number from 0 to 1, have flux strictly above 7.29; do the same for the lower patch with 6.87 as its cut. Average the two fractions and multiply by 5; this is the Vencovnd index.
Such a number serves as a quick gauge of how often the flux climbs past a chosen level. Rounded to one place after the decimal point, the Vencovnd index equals 1.4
